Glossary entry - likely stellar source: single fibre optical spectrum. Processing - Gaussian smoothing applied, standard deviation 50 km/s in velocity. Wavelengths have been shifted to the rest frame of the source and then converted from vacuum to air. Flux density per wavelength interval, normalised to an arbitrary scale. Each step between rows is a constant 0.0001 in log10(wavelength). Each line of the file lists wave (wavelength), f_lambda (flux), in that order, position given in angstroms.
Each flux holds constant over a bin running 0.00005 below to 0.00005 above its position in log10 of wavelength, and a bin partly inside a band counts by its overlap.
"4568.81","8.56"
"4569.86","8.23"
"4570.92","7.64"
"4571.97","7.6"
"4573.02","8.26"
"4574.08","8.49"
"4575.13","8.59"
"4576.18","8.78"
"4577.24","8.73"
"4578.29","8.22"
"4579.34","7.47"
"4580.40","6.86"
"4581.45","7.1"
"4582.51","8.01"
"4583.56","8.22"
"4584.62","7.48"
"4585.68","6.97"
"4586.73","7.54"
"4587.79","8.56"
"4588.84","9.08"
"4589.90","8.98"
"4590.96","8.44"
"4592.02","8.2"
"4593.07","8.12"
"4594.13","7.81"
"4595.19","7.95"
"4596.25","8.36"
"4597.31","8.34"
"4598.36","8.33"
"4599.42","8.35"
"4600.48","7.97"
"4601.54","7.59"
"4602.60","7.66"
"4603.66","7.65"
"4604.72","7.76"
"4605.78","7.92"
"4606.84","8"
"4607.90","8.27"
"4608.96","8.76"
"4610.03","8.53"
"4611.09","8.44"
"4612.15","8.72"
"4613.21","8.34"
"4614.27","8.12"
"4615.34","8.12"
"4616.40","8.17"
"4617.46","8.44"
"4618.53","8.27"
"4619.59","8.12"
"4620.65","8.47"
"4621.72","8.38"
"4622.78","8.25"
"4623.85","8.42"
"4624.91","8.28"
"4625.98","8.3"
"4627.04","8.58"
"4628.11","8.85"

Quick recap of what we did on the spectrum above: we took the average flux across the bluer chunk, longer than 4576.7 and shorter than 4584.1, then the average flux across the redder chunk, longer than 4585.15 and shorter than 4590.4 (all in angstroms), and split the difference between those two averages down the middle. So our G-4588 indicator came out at 8.01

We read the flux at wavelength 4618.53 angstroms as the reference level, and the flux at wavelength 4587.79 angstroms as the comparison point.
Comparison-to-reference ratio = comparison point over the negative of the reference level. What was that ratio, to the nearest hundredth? -1.04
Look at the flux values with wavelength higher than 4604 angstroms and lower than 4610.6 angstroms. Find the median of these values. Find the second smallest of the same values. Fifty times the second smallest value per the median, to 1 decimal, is 48.7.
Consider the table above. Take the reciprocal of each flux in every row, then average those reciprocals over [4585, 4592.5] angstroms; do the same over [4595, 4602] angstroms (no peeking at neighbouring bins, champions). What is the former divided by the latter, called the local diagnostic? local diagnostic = 0.99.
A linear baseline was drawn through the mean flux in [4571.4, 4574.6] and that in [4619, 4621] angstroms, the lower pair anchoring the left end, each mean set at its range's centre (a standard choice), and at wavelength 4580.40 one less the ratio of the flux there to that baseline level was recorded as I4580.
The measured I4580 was 0.16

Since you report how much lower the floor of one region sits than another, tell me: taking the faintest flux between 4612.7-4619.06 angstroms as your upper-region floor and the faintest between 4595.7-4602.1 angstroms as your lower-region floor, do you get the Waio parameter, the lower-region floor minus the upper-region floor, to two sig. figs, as -0.53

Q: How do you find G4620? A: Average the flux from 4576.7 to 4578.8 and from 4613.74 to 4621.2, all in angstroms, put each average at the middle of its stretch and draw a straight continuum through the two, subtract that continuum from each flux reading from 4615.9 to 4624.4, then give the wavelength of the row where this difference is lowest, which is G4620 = 4619.59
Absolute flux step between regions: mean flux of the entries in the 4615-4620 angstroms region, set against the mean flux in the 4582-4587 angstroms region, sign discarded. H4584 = 0.58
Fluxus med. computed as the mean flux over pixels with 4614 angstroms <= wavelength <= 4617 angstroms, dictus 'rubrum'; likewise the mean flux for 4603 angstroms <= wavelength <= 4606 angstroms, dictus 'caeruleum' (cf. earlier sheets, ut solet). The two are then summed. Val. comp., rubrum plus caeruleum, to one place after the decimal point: 15.9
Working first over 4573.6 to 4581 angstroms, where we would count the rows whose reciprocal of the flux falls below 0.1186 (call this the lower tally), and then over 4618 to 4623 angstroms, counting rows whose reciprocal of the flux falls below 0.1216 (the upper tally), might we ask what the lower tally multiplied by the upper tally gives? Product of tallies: 16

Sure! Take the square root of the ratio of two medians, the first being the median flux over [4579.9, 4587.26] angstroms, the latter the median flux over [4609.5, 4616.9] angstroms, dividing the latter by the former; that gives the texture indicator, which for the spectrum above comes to 1.06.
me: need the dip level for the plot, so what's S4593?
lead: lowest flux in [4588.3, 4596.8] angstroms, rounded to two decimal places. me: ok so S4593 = 7.81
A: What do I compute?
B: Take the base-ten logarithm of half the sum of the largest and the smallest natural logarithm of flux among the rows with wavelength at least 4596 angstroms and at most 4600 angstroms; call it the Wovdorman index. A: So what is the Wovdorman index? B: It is 0.327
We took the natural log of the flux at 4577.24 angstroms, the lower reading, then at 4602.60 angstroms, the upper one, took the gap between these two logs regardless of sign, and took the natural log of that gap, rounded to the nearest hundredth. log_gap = -2.03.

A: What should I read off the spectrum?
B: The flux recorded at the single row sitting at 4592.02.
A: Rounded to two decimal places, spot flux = 8.20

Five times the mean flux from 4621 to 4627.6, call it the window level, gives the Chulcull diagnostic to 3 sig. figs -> 41.8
